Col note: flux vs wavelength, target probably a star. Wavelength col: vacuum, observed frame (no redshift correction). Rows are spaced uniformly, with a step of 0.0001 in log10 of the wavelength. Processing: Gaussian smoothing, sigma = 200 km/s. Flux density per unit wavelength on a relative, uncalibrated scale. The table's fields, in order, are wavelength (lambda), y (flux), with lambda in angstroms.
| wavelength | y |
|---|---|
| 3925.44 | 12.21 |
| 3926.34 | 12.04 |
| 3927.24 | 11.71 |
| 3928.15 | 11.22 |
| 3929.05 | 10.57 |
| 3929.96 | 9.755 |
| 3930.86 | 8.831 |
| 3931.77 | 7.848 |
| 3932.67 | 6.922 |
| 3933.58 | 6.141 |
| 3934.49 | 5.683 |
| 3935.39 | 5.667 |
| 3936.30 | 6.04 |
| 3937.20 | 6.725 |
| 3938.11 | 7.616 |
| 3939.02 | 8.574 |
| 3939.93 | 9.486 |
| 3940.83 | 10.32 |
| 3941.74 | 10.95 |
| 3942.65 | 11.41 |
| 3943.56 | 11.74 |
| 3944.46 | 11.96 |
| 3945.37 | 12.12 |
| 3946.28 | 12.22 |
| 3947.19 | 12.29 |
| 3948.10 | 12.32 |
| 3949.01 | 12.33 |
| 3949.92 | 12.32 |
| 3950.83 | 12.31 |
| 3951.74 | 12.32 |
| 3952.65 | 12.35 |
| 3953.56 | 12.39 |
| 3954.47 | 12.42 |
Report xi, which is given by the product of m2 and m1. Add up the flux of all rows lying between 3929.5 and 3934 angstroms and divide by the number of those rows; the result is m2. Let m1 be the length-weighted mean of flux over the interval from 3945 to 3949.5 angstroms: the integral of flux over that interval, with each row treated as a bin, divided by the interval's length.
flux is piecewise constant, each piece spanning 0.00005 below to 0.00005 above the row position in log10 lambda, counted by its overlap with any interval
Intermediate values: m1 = 12.2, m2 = 7.9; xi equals 97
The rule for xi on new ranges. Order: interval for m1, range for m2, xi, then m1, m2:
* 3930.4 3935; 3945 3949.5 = 87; 7.1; 12.3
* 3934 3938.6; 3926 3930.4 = 70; 6.4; 11.1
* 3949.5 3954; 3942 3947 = 147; 12.3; 11.9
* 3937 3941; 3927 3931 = 89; 8.5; 10.4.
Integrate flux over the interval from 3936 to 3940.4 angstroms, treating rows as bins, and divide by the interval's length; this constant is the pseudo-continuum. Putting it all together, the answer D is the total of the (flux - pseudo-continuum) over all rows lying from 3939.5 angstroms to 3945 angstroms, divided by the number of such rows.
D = 3.2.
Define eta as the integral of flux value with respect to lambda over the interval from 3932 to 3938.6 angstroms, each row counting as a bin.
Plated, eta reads 43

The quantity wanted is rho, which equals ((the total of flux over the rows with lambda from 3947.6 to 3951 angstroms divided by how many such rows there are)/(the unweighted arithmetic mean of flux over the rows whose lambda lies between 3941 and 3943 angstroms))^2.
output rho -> 1.2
